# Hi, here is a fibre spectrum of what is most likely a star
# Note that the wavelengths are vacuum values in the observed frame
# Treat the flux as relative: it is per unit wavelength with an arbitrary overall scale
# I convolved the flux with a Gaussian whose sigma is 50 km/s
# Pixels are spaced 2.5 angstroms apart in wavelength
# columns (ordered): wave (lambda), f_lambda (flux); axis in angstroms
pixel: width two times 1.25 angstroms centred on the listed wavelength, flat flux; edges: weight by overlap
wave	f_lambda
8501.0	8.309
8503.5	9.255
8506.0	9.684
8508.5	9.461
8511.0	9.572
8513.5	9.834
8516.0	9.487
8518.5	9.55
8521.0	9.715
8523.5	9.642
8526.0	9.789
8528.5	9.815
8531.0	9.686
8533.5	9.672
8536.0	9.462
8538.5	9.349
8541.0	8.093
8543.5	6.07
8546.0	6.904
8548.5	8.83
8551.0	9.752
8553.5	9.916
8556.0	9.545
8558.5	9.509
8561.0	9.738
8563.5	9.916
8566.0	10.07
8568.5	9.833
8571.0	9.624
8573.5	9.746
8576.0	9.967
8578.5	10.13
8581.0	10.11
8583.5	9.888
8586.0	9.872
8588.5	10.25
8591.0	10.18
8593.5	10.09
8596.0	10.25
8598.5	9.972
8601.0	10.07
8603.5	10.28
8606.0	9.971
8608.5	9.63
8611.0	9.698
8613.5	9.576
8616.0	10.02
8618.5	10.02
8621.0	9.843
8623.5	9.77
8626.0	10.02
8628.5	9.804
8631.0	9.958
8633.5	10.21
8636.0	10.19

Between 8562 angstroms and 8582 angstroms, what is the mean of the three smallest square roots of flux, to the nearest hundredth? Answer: 3.12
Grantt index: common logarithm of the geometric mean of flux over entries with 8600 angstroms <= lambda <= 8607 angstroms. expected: 1.00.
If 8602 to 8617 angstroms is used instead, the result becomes 0.99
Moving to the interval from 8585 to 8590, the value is 1.00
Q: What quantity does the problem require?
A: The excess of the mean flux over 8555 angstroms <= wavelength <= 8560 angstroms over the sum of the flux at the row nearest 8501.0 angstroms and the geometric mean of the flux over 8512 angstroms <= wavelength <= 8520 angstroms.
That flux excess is -8.4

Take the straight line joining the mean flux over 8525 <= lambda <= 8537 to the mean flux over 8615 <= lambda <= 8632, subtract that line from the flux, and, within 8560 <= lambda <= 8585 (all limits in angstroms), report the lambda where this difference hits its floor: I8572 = 8571.0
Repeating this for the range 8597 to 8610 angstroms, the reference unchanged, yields 8608.5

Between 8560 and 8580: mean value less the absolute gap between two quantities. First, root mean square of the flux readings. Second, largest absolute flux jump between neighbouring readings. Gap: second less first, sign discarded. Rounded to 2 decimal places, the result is 0.24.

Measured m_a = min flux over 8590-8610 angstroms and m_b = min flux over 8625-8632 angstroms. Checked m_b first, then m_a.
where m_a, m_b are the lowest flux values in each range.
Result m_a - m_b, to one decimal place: -0.2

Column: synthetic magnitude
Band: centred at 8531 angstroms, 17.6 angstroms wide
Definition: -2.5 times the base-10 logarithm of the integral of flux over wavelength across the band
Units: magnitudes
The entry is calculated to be -5.57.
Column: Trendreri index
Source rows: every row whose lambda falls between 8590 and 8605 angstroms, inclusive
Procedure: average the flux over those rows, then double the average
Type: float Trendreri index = 20.3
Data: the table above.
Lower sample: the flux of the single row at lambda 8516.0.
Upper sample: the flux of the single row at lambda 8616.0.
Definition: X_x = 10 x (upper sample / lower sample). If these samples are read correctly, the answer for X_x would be 10.6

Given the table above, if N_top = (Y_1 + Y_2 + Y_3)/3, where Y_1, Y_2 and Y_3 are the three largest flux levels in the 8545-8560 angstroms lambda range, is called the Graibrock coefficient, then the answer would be 9.7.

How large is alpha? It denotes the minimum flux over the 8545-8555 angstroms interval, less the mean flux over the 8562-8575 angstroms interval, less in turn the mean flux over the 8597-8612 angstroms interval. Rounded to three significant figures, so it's -12.9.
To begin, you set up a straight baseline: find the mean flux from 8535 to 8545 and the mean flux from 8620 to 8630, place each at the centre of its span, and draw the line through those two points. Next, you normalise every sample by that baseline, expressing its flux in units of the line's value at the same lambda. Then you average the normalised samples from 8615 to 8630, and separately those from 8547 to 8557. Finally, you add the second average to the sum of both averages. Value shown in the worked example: 3.25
